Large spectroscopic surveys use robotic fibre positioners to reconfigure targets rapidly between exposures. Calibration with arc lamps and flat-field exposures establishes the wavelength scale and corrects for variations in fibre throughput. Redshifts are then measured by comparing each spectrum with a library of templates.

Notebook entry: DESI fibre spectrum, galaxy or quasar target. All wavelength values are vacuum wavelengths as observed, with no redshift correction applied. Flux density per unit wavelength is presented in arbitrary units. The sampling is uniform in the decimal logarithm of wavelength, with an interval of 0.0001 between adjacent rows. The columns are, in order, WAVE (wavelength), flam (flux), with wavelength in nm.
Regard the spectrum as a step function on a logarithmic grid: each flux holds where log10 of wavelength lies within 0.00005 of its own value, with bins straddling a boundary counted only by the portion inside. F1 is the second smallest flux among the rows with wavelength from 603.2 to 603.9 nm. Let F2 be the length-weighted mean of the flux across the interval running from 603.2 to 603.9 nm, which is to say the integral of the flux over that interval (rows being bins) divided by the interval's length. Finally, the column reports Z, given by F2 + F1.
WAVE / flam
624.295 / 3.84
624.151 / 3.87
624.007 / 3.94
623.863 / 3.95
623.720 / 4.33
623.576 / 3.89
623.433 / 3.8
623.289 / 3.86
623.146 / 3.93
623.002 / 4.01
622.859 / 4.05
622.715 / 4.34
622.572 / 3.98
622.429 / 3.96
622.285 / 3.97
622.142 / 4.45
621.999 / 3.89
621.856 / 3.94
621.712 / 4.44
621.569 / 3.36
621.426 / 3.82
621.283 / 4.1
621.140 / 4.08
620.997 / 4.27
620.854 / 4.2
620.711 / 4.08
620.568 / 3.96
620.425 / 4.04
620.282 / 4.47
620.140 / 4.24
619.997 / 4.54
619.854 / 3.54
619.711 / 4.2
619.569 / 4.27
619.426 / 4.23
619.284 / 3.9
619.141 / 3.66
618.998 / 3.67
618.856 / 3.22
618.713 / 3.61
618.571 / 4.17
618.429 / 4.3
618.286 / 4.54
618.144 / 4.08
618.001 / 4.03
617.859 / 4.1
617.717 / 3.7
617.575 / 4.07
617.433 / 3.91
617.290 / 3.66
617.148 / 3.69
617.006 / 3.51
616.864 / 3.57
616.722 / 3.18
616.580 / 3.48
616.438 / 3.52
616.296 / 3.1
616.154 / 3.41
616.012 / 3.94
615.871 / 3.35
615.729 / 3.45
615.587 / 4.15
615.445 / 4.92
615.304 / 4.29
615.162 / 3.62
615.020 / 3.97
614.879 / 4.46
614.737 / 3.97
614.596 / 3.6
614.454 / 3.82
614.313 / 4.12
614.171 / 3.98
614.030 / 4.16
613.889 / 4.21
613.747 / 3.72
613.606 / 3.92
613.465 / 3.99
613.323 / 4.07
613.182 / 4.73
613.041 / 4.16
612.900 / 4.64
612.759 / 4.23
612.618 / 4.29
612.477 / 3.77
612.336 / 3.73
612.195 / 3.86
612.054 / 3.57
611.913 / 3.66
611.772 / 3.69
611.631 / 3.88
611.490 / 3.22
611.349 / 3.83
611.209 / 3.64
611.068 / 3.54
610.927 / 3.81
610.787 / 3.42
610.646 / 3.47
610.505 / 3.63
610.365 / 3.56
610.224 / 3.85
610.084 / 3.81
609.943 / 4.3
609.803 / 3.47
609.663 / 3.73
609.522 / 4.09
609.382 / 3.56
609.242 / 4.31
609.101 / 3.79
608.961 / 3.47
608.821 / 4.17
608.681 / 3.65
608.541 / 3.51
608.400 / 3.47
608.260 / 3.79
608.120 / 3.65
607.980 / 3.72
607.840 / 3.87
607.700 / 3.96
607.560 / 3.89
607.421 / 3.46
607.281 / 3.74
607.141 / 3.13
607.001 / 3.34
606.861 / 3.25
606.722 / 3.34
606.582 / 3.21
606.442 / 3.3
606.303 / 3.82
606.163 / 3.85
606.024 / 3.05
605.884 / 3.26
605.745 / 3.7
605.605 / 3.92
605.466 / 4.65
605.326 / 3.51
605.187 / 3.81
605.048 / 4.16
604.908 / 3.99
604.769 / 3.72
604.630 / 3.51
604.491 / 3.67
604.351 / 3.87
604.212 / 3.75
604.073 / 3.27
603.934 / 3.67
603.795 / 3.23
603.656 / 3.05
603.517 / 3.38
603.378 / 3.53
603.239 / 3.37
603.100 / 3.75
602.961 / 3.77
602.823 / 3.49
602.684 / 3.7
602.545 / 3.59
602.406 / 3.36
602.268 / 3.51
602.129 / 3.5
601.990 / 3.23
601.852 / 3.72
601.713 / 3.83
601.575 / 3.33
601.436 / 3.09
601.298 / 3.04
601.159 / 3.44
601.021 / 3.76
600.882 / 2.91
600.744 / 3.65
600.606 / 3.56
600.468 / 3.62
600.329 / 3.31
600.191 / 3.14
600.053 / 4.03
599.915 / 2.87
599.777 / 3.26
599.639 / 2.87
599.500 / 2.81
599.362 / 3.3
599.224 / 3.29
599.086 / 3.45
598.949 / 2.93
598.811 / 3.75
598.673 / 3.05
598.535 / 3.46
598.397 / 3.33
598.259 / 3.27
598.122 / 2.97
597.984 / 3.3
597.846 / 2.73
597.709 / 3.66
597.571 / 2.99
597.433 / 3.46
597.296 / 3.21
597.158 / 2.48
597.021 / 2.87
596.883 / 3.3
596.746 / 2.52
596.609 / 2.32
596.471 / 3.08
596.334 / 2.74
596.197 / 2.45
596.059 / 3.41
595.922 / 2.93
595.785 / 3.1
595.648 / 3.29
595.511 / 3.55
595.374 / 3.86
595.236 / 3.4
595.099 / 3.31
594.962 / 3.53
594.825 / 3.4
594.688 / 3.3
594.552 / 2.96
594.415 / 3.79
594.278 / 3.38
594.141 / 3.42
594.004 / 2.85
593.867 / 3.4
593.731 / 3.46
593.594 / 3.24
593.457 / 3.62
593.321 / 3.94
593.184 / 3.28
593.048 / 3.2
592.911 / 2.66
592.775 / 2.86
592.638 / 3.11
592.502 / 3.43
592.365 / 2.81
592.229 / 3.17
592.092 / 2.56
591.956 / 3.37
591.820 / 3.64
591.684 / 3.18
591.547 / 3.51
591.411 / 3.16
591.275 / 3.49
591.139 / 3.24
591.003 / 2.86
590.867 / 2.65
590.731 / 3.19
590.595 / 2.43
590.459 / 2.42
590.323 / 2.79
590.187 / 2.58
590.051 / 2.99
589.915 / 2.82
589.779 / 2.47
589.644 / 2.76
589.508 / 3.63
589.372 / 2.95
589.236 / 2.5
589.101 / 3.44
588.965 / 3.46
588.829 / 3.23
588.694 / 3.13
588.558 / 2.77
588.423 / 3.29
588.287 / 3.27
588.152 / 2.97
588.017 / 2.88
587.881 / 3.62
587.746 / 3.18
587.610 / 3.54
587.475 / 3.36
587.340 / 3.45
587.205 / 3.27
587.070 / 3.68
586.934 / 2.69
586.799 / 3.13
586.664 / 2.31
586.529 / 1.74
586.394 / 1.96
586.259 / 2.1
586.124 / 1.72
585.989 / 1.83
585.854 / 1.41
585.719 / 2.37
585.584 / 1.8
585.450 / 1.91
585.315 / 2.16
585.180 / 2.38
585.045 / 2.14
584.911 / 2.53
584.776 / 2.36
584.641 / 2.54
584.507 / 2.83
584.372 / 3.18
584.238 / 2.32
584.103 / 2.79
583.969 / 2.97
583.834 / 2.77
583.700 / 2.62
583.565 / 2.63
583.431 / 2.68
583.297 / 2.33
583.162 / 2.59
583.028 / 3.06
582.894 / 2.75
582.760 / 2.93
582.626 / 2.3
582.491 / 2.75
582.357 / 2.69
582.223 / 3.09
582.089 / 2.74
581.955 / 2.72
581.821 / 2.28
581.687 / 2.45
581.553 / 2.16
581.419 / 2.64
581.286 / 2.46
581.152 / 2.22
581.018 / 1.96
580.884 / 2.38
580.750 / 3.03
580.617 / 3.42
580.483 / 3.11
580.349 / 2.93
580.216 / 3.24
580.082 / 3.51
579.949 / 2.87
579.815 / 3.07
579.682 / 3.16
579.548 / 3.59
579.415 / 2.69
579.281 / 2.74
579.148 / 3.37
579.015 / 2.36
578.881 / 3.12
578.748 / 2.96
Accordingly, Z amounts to 6.6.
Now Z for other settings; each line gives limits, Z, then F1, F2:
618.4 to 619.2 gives 7.4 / 3.61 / 3.7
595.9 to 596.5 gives 5.7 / 2.74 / 2.9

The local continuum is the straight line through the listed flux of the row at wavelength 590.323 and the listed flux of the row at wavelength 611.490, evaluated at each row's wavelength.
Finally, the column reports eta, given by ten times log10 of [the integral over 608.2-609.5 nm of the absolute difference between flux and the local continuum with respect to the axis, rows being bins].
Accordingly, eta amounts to -1.1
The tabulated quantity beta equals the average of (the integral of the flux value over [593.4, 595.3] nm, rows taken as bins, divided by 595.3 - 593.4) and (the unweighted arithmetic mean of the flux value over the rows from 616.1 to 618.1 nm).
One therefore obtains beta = 3.5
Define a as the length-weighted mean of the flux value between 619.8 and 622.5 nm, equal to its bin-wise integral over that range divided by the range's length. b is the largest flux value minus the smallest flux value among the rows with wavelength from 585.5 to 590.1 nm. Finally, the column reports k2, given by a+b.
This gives 6.3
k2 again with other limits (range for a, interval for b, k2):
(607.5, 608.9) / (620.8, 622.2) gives 4.9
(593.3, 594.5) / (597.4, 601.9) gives 4.7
